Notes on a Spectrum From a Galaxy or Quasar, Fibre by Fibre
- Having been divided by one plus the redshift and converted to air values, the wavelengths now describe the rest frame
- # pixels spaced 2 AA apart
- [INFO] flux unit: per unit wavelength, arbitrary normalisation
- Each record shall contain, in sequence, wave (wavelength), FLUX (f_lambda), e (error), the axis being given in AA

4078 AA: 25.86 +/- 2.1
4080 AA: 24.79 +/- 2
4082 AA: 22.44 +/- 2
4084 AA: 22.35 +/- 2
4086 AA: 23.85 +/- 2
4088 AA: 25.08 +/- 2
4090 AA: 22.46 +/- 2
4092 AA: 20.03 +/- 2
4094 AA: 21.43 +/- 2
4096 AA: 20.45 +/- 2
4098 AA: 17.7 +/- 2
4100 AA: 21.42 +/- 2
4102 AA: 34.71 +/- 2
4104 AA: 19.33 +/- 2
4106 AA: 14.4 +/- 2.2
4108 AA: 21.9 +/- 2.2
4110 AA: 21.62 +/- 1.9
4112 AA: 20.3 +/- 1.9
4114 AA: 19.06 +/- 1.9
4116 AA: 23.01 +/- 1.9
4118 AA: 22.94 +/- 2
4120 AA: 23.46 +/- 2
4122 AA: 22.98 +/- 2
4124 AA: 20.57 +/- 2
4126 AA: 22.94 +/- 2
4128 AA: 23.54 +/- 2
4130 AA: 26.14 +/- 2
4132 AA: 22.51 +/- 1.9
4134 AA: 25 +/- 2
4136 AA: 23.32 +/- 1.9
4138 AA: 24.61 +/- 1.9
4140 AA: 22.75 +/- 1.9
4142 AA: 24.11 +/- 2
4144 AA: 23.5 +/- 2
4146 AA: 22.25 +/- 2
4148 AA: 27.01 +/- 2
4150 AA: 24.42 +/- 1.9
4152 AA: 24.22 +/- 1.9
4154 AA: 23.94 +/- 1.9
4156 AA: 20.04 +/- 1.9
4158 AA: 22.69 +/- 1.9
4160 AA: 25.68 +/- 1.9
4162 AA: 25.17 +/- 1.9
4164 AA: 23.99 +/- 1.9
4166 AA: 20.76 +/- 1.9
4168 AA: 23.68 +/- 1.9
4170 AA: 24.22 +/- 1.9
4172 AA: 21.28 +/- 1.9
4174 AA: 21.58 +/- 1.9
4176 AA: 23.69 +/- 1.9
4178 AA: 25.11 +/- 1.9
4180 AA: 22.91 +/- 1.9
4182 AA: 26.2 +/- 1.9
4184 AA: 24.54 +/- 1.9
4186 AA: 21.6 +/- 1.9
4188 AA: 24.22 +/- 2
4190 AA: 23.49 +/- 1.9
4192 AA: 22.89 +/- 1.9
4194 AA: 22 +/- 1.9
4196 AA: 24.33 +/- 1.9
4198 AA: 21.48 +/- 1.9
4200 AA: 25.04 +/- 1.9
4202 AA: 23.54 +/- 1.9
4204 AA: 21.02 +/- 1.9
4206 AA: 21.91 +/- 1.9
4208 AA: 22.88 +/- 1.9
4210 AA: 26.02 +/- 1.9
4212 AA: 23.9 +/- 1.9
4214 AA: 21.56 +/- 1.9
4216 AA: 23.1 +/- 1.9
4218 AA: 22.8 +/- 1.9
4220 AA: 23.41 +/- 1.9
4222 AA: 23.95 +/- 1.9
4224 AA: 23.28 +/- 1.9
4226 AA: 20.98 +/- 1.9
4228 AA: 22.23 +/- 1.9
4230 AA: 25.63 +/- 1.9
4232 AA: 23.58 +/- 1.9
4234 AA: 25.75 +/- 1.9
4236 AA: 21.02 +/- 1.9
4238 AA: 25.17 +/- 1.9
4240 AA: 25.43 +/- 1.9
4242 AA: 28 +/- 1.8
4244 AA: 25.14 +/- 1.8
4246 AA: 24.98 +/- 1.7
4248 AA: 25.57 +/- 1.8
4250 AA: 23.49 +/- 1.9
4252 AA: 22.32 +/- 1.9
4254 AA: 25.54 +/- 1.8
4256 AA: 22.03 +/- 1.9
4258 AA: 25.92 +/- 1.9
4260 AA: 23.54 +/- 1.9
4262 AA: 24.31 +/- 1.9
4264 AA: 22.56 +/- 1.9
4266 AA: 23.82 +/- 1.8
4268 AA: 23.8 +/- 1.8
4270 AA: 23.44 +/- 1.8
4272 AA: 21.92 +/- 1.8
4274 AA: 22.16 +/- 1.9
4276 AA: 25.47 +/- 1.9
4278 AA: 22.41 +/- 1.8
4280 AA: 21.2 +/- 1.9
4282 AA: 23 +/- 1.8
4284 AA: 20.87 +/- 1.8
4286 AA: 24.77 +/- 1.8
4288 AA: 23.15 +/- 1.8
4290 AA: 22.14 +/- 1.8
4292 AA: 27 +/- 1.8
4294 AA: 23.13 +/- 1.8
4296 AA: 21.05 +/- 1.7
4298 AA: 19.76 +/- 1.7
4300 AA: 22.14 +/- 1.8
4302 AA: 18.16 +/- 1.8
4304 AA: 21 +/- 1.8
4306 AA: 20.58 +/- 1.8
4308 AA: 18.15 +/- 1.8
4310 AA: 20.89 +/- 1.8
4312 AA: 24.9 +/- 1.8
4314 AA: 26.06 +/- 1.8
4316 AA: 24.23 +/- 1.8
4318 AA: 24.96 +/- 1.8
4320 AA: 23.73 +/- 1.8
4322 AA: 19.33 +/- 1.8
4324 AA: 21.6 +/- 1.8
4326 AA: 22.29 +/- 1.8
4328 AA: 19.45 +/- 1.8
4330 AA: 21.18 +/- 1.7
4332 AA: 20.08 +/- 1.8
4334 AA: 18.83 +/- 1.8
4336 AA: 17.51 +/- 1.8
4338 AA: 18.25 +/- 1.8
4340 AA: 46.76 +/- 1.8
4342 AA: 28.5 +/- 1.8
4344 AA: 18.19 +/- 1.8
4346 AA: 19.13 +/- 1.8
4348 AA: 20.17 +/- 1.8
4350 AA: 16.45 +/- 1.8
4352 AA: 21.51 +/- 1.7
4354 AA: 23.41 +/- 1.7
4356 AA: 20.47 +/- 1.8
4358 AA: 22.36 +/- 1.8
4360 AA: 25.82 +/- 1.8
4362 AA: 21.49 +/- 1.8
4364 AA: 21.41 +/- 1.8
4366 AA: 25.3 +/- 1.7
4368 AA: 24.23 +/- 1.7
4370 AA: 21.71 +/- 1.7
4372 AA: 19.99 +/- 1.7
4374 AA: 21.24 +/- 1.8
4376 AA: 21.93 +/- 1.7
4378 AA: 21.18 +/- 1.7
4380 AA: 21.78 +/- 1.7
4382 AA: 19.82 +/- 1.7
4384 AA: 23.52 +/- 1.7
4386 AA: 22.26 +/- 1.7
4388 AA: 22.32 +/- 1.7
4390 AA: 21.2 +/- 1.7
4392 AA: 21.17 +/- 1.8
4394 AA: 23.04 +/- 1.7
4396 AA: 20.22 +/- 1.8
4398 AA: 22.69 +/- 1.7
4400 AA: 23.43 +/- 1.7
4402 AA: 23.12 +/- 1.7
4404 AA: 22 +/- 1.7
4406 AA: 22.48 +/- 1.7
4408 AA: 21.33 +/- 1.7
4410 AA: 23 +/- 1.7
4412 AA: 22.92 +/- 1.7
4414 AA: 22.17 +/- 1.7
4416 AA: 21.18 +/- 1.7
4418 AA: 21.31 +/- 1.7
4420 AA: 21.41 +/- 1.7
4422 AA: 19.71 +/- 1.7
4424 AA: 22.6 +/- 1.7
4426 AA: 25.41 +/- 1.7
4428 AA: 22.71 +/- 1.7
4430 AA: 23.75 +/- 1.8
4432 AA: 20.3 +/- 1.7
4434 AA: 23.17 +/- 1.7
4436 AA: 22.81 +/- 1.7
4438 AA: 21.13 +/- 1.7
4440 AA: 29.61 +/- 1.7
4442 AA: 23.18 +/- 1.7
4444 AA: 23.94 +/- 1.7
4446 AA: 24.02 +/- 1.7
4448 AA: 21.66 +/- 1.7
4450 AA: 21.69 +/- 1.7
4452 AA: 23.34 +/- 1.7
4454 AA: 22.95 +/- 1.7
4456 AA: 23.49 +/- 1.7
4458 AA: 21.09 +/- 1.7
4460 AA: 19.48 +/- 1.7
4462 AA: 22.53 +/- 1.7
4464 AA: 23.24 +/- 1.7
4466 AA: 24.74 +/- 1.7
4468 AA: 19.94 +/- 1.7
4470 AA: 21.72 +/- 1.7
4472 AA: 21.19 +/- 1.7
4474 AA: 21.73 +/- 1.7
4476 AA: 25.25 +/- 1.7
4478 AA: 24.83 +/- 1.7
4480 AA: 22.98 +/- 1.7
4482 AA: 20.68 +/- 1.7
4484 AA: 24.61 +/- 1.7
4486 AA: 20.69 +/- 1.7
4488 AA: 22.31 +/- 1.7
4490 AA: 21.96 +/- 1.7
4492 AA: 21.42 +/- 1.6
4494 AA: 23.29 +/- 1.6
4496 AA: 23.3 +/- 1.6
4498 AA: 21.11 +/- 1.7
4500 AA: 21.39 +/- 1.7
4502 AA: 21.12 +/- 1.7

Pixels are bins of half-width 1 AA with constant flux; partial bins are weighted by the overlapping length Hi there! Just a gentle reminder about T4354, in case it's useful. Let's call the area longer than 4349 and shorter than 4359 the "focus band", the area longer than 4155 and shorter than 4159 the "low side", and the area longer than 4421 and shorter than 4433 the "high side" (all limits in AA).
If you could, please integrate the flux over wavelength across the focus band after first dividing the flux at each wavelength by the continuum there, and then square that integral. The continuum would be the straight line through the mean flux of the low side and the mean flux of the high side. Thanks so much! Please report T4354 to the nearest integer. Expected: 89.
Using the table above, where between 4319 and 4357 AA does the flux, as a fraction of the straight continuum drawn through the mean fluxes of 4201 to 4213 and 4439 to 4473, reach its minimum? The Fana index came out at 4350 AA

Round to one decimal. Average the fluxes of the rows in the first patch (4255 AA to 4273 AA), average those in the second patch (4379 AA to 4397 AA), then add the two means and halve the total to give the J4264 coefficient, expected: 22.6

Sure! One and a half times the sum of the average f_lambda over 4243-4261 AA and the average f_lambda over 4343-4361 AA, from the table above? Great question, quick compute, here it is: 67.7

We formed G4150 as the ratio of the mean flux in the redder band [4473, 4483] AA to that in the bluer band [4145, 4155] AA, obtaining 0.95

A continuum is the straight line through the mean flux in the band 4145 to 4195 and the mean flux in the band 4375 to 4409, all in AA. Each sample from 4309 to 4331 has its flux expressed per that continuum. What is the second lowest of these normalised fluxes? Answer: 0.87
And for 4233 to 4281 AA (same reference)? 0.93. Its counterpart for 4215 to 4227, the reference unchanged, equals 0.98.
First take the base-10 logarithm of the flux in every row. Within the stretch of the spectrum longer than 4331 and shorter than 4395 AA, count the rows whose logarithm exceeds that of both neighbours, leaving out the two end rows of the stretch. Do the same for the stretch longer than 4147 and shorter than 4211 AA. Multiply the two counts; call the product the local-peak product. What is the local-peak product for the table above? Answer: 63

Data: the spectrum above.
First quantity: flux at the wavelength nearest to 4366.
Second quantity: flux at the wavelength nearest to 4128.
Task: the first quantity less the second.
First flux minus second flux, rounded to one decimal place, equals 1.8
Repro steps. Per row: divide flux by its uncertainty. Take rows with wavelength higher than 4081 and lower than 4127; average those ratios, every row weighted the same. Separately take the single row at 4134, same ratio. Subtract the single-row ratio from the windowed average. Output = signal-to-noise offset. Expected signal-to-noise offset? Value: -1.5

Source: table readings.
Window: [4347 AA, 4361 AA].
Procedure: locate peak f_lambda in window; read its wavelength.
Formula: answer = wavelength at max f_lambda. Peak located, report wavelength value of 4360 AA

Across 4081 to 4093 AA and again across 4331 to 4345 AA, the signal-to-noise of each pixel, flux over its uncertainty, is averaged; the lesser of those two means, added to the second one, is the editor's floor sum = 24.7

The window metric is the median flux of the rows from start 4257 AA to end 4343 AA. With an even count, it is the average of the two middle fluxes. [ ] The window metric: 22.3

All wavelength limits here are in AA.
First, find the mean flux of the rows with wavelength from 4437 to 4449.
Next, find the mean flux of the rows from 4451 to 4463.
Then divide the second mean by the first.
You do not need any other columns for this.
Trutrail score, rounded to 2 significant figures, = 0.93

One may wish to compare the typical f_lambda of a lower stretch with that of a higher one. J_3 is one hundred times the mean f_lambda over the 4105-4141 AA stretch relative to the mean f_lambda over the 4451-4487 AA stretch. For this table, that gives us 99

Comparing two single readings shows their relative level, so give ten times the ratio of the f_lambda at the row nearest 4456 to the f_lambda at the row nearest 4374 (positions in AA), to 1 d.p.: 11.1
